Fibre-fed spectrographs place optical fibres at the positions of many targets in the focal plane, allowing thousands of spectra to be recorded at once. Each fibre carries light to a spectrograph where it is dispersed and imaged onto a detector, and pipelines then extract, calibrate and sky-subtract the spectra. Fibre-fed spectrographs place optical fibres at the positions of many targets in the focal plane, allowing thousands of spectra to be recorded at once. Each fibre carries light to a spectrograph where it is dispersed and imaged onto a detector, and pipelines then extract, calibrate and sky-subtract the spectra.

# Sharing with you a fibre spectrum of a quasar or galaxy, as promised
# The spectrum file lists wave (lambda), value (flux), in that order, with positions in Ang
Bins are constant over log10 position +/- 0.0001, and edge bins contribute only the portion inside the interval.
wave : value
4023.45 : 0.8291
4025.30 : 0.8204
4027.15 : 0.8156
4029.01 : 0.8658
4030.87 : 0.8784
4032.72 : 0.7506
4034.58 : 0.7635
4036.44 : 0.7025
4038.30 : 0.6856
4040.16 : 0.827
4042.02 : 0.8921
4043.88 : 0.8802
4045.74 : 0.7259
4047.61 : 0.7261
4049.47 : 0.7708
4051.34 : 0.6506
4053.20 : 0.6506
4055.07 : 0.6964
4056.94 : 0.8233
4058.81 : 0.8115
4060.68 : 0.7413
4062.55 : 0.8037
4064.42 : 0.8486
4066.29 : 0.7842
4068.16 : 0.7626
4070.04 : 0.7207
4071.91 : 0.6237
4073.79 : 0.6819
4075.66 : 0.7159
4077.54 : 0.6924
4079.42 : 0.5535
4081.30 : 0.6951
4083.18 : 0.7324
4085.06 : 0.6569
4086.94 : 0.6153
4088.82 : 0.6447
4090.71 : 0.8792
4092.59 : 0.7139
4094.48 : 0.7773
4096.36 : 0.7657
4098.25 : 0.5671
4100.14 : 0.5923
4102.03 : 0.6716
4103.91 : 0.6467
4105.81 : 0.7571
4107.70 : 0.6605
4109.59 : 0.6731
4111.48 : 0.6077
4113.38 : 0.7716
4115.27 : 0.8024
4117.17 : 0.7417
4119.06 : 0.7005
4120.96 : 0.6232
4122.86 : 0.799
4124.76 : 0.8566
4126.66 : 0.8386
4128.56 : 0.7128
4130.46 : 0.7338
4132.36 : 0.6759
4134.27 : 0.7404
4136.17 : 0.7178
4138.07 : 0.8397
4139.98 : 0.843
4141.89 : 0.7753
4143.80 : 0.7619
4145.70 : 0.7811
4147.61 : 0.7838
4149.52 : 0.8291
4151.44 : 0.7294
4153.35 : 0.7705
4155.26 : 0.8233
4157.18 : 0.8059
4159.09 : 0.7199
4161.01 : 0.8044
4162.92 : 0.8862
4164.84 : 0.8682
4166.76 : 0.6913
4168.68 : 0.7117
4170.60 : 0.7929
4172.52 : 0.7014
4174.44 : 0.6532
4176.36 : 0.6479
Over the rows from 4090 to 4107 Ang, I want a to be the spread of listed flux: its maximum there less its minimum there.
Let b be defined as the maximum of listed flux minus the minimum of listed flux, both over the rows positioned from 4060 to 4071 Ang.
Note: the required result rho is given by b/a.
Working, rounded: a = 0.31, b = 0.13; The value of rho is 0.4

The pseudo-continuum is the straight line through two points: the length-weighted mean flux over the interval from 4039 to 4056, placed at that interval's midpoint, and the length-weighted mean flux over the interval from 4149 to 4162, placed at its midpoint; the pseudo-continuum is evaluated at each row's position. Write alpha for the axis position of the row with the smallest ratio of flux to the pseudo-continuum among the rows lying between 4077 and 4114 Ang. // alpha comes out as 4079.42 Ang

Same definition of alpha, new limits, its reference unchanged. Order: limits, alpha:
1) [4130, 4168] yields 4132.36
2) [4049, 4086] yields 4079.42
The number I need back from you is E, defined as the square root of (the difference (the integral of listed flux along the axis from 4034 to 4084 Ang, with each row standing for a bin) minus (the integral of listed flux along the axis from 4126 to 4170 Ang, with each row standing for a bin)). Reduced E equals 1.7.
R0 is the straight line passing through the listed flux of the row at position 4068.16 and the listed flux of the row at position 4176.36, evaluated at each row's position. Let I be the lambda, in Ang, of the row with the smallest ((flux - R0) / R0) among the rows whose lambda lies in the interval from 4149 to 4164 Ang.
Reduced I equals 4159.09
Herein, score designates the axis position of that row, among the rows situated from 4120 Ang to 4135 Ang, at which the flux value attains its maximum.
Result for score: 4124.76 Ang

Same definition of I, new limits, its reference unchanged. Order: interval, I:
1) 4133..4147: 4136.17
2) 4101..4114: 4111.48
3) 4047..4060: 4051.34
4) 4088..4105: 4098.25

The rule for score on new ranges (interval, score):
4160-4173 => 4162.92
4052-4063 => 4056.94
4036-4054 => 4042.02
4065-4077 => 4066.29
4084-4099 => 4090.71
